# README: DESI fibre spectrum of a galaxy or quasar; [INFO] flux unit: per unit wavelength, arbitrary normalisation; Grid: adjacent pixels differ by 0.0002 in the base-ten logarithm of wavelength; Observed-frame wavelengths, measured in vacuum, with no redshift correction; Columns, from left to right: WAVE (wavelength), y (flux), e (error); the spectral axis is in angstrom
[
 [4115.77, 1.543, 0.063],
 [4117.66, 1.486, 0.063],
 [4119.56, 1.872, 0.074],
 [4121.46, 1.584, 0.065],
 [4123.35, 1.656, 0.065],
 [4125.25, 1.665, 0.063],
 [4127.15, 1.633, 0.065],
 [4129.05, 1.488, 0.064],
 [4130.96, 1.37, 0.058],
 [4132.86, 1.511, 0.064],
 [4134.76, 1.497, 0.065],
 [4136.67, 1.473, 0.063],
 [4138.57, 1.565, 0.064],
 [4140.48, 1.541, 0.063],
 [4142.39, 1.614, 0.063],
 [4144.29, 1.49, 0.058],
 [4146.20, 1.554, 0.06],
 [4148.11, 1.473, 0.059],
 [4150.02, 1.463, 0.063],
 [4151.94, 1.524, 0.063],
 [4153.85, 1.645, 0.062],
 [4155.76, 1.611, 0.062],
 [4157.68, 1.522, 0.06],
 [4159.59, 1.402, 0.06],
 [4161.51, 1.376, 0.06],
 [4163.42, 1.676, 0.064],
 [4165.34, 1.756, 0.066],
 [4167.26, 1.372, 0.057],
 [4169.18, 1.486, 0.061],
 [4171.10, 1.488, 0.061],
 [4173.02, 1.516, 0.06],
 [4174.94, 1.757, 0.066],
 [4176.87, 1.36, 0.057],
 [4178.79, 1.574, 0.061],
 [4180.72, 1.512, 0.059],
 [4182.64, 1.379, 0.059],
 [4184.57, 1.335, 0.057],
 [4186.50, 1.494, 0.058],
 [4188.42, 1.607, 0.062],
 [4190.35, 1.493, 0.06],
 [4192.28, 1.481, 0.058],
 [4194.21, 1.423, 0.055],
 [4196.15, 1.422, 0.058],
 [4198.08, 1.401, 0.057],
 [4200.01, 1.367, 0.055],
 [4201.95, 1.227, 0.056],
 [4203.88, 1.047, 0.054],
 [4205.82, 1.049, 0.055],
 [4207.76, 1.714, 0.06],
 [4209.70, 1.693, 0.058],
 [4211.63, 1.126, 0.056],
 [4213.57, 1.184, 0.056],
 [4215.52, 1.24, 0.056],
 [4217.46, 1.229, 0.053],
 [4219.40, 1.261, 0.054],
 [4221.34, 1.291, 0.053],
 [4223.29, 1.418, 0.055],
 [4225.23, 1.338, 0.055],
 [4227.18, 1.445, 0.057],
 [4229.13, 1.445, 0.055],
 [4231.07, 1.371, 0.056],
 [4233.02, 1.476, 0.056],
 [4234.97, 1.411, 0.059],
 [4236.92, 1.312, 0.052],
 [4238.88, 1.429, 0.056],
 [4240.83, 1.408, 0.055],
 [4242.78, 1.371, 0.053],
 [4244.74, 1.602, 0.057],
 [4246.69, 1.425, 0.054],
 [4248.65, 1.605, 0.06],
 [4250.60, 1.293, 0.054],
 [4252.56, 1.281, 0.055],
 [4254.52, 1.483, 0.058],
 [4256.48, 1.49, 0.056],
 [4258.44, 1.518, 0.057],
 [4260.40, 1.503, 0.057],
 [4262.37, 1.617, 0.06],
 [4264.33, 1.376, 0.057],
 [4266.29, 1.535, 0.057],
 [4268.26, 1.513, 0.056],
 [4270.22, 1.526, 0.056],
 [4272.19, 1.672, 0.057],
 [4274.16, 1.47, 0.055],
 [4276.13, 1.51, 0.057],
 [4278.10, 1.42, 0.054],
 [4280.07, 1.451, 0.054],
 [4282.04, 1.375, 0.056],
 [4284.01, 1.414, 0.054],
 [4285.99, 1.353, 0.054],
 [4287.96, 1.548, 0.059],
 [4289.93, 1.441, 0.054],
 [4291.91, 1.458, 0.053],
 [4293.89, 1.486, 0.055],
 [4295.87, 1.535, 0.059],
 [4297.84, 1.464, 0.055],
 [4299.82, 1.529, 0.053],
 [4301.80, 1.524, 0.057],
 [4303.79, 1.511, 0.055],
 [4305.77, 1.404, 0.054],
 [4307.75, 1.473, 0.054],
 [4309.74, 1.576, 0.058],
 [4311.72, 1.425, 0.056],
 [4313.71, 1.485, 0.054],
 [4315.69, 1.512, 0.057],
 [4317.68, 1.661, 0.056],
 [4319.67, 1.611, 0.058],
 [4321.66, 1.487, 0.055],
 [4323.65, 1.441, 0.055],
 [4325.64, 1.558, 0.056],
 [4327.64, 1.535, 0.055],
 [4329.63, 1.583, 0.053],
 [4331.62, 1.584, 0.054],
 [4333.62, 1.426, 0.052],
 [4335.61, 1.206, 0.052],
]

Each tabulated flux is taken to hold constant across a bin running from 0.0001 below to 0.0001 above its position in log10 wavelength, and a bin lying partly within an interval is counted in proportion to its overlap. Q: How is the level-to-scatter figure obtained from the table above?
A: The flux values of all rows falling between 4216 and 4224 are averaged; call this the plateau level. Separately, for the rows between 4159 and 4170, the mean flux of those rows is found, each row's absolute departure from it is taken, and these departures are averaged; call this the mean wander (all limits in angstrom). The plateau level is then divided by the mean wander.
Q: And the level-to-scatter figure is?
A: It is 9.5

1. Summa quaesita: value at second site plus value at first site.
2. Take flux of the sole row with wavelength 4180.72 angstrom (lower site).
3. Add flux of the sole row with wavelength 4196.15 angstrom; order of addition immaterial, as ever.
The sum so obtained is 2.93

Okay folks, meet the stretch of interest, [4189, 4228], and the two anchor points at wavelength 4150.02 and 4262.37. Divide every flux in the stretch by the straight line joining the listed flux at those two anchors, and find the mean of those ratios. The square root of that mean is 0.93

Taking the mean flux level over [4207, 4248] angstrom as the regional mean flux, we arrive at 1.390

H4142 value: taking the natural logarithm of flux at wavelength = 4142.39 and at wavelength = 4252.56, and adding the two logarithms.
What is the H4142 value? 0.73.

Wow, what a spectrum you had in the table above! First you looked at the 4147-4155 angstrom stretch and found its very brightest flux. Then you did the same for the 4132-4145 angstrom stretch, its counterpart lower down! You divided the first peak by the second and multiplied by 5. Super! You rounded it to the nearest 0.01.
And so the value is 5.10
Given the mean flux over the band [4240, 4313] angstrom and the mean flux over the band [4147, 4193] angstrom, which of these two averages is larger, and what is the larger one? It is 1.51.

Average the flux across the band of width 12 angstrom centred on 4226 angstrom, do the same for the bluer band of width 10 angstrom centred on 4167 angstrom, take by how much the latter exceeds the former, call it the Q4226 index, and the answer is 0.17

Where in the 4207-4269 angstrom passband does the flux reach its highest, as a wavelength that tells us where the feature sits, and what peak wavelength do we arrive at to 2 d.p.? 4207.76 angstrom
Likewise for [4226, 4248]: 4244.74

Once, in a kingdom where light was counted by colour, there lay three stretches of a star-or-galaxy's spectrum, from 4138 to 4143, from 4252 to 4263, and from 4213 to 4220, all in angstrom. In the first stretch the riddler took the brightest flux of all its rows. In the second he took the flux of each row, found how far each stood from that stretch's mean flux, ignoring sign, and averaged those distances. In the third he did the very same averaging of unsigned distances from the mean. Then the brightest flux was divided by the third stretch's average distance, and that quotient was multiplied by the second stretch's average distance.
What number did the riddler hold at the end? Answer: 4.9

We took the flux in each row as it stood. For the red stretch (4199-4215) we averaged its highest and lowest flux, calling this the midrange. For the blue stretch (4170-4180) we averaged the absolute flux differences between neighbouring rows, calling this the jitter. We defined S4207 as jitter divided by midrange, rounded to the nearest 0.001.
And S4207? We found 0.159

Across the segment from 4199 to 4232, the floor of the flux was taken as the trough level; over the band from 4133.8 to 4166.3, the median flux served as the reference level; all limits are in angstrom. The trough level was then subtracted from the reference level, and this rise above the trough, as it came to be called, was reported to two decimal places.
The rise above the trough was 0.48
